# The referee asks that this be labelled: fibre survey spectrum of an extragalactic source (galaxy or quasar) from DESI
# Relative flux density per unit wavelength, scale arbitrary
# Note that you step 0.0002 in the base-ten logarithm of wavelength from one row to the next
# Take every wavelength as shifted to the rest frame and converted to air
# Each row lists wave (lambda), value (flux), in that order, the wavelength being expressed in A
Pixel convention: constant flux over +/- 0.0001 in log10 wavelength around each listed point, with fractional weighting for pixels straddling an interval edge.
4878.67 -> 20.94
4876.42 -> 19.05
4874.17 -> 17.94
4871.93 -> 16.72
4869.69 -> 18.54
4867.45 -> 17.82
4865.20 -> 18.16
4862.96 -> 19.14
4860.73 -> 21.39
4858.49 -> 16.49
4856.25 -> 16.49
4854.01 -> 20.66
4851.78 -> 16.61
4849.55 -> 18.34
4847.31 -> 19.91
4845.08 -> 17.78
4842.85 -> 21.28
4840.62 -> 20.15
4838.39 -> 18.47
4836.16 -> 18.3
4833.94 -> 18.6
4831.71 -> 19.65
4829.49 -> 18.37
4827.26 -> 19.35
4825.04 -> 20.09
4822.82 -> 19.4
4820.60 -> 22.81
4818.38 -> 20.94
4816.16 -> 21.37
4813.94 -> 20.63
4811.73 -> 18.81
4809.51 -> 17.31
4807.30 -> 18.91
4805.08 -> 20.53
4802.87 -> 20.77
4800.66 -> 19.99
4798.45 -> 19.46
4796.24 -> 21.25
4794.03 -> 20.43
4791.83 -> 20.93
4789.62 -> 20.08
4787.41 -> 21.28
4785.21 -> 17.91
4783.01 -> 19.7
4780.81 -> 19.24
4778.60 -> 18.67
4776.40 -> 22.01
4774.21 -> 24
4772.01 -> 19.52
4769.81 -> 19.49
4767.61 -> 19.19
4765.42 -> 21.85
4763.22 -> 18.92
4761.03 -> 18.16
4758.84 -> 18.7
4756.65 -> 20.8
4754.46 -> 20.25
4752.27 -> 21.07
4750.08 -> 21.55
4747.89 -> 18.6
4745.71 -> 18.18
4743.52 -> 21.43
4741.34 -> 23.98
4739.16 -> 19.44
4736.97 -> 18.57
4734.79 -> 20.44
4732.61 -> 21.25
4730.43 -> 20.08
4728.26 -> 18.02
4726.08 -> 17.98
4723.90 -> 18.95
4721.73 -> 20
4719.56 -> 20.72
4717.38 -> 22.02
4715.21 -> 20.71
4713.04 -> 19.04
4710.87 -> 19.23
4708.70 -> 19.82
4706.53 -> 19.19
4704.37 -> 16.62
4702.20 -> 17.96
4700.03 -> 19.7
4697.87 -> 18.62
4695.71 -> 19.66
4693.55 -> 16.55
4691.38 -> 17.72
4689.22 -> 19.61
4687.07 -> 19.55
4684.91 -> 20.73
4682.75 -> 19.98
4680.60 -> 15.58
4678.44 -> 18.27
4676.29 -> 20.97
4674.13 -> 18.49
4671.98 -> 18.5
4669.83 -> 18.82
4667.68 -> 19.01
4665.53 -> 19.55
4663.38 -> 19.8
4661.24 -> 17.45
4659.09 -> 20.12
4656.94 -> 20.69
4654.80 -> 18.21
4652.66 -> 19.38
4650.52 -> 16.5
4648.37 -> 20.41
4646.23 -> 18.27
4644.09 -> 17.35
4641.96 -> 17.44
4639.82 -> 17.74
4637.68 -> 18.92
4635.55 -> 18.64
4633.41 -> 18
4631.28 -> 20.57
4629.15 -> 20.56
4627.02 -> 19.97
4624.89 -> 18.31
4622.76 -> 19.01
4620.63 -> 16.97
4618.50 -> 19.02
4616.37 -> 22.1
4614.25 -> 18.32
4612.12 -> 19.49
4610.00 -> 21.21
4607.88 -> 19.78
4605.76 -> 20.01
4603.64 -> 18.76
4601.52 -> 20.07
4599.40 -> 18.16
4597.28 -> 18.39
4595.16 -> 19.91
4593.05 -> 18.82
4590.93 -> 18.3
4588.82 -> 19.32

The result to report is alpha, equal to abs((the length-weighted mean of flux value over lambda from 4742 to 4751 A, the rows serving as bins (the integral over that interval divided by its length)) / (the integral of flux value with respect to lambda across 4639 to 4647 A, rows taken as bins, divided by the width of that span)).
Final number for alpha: 1.14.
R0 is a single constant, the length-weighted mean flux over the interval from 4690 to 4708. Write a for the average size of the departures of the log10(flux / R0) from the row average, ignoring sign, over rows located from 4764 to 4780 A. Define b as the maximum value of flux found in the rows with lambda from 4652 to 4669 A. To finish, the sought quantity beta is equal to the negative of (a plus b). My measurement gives -20.7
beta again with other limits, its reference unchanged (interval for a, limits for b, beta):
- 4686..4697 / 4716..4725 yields -22.0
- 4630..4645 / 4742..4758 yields -21.6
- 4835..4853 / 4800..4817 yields -21.4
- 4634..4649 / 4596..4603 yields -20.1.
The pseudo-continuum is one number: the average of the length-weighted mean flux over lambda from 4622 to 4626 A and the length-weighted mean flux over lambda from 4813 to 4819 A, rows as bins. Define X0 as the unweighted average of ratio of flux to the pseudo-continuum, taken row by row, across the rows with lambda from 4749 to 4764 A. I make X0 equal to 1.01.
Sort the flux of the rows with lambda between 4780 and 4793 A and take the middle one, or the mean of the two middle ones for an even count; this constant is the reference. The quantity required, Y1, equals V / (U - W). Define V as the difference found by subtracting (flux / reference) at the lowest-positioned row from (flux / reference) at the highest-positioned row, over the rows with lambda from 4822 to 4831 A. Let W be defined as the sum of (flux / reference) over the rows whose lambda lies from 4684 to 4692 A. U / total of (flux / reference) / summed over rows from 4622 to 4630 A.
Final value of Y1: -4.3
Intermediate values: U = 3.91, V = -0.05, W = 3.90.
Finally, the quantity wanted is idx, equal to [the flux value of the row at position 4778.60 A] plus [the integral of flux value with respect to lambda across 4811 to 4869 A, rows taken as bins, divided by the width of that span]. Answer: 37.9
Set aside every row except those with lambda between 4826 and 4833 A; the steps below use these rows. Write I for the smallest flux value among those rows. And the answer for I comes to 18.37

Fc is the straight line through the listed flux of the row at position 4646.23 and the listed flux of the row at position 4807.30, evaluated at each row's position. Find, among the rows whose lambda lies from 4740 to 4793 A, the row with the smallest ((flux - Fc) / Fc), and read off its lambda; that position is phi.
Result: 4785.21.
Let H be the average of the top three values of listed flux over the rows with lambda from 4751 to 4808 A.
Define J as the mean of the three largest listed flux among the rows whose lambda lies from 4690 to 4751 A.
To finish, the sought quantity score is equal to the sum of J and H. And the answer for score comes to 45.1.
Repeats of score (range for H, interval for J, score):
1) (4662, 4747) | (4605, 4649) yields 43.8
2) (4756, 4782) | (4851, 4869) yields 43.0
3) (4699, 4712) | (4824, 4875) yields 40.7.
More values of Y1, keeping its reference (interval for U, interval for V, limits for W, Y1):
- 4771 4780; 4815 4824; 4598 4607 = -0.3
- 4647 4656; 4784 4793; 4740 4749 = -0.4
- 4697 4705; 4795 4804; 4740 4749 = 0.1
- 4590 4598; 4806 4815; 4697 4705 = 0.7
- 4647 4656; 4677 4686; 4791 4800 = -0.3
